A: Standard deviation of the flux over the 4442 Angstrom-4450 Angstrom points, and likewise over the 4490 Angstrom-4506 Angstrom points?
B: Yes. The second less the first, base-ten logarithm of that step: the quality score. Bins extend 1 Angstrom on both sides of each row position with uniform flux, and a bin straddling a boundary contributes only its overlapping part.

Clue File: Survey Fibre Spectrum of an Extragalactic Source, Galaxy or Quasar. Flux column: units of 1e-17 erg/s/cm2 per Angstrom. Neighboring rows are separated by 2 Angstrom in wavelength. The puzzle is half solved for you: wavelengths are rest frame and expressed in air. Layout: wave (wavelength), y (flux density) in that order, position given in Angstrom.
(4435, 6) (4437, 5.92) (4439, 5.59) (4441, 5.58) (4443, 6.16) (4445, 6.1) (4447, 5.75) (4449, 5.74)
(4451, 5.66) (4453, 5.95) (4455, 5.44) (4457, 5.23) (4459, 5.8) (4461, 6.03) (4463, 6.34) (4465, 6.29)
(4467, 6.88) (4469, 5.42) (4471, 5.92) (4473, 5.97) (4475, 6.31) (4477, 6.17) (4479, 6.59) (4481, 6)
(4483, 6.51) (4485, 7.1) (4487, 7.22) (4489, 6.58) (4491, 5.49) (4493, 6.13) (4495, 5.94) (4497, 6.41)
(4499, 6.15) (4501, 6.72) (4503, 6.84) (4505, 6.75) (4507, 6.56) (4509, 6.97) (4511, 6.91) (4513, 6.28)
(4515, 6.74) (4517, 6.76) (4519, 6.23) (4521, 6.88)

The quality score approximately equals -0.62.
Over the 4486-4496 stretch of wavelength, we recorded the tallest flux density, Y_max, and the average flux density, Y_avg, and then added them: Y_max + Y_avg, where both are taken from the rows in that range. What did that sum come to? 13.5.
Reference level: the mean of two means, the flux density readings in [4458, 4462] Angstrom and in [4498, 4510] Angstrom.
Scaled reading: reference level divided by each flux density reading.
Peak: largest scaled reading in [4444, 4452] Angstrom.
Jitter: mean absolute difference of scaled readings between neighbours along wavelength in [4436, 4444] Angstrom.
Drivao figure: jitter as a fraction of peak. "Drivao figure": 0.051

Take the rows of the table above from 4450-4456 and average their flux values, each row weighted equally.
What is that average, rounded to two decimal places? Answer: 5.68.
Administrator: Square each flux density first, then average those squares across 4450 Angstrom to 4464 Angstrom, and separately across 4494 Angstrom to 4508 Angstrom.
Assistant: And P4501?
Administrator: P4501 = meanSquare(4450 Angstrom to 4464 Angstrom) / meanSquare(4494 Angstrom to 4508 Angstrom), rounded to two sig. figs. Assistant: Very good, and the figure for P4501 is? 0.80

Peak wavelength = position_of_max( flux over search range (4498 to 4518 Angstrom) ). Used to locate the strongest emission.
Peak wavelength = 4509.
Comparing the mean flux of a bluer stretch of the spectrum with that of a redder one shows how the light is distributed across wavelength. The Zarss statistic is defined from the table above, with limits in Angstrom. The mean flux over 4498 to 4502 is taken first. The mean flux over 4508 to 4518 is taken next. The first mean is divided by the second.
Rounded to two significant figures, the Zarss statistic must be 0.96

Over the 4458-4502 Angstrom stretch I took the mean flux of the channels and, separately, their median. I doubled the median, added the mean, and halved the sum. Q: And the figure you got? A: 9.4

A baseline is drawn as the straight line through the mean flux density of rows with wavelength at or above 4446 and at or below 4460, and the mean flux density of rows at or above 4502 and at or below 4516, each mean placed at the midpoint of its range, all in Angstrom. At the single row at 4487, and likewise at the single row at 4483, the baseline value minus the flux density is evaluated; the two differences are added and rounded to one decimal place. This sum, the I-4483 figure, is -1.2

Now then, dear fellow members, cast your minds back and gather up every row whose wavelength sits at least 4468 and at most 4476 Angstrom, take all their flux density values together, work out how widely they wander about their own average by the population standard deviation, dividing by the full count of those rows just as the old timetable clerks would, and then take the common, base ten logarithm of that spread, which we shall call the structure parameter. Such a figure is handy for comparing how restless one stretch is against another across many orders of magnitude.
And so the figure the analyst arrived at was -0.50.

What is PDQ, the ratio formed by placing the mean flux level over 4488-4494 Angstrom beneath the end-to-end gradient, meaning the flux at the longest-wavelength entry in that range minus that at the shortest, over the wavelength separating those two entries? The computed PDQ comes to -0.019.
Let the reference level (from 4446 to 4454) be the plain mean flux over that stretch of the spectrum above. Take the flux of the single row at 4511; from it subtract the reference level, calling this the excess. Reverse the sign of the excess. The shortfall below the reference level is -1.1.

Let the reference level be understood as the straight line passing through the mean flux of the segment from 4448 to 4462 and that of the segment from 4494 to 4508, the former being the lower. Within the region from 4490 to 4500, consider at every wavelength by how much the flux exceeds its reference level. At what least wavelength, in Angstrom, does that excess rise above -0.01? 4497 Angstrom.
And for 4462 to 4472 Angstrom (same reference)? 4463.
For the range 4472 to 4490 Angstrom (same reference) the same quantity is 4475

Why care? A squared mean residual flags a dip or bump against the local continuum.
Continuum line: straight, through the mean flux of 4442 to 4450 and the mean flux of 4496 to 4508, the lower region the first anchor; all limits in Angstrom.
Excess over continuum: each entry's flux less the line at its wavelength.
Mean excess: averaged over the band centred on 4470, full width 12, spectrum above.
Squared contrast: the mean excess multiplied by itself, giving 0.0060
